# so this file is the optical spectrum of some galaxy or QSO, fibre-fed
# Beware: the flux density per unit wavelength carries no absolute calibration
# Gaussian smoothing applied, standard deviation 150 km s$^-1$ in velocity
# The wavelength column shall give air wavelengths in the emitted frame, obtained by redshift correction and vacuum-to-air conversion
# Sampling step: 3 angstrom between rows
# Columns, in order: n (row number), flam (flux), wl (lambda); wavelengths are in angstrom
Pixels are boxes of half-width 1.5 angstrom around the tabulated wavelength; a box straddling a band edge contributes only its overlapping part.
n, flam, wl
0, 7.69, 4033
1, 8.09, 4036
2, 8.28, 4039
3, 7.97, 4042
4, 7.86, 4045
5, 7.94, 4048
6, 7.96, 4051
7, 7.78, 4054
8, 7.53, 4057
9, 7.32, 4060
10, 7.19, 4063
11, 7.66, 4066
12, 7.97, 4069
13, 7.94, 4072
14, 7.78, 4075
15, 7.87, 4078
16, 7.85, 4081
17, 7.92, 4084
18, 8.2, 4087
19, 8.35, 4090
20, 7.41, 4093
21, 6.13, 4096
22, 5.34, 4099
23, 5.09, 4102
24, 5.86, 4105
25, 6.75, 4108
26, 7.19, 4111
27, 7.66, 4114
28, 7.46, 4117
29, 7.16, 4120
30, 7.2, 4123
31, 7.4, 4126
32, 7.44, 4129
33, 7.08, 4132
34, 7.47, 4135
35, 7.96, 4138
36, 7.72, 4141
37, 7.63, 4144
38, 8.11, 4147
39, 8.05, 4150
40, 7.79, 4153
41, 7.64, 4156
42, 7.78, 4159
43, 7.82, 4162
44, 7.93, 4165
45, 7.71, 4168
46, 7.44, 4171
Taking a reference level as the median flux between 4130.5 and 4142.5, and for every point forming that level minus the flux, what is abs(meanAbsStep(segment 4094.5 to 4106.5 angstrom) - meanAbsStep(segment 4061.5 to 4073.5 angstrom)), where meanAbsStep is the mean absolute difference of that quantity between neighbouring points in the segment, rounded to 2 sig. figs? 0.33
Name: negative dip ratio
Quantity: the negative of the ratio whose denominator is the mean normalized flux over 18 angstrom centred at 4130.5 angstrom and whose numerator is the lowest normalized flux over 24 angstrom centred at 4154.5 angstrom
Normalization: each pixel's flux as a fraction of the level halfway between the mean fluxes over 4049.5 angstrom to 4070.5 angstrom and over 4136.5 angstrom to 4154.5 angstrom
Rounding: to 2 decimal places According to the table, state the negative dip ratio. -1.03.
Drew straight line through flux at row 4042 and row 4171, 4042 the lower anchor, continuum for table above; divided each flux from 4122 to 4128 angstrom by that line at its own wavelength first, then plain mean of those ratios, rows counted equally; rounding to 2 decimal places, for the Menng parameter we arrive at 0.96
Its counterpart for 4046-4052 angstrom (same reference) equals 1.00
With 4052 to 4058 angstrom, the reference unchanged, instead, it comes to 0.97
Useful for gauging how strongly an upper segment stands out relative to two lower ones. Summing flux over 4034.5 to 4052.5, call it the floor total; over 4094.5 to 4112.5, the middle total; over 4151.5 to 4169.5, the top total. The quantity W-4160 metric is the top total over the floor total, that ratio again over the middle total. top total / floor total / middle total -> 0.027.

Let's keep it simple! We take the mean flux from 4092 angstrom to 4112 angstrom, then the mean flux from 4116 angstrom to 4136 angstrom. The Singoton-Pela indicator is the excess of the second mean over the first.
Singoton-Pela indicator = 1.1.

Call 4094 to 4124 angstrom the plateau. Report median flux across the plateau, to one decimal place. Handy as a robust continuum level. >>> 7.0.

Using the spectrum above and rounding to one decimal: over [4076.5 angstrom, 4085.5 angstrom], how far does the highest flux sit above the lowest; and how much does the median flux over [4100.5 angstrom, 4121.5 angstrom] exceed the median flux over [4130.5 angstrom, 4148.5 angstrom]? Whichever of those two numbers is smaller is -0.5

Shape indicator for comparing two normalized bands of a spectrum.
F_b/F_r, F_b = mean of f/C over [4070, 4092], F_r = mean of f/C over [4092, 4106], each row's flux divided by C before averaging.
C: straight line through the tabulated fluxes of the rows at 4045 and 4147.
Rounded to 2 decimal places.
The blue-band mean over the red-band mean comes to 1.35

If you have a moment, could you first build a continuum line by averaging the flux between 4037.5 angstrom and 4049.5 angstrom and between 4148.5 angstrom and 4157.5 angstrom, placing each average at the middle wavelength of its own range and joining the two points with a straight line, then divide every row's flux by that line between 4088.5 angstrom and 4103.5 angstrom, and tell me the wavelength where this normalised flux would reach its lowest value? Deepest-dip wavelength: 4102 angstrom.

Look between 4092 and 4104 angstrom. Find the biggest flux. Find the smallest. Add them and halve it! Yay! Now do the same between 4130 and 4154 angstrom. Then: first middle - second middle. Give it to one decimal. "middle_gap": -1.3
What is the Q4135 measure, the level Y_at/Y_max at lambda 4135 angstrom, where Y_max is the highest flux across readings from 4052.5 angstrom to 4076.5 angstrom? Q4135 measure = 0.937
